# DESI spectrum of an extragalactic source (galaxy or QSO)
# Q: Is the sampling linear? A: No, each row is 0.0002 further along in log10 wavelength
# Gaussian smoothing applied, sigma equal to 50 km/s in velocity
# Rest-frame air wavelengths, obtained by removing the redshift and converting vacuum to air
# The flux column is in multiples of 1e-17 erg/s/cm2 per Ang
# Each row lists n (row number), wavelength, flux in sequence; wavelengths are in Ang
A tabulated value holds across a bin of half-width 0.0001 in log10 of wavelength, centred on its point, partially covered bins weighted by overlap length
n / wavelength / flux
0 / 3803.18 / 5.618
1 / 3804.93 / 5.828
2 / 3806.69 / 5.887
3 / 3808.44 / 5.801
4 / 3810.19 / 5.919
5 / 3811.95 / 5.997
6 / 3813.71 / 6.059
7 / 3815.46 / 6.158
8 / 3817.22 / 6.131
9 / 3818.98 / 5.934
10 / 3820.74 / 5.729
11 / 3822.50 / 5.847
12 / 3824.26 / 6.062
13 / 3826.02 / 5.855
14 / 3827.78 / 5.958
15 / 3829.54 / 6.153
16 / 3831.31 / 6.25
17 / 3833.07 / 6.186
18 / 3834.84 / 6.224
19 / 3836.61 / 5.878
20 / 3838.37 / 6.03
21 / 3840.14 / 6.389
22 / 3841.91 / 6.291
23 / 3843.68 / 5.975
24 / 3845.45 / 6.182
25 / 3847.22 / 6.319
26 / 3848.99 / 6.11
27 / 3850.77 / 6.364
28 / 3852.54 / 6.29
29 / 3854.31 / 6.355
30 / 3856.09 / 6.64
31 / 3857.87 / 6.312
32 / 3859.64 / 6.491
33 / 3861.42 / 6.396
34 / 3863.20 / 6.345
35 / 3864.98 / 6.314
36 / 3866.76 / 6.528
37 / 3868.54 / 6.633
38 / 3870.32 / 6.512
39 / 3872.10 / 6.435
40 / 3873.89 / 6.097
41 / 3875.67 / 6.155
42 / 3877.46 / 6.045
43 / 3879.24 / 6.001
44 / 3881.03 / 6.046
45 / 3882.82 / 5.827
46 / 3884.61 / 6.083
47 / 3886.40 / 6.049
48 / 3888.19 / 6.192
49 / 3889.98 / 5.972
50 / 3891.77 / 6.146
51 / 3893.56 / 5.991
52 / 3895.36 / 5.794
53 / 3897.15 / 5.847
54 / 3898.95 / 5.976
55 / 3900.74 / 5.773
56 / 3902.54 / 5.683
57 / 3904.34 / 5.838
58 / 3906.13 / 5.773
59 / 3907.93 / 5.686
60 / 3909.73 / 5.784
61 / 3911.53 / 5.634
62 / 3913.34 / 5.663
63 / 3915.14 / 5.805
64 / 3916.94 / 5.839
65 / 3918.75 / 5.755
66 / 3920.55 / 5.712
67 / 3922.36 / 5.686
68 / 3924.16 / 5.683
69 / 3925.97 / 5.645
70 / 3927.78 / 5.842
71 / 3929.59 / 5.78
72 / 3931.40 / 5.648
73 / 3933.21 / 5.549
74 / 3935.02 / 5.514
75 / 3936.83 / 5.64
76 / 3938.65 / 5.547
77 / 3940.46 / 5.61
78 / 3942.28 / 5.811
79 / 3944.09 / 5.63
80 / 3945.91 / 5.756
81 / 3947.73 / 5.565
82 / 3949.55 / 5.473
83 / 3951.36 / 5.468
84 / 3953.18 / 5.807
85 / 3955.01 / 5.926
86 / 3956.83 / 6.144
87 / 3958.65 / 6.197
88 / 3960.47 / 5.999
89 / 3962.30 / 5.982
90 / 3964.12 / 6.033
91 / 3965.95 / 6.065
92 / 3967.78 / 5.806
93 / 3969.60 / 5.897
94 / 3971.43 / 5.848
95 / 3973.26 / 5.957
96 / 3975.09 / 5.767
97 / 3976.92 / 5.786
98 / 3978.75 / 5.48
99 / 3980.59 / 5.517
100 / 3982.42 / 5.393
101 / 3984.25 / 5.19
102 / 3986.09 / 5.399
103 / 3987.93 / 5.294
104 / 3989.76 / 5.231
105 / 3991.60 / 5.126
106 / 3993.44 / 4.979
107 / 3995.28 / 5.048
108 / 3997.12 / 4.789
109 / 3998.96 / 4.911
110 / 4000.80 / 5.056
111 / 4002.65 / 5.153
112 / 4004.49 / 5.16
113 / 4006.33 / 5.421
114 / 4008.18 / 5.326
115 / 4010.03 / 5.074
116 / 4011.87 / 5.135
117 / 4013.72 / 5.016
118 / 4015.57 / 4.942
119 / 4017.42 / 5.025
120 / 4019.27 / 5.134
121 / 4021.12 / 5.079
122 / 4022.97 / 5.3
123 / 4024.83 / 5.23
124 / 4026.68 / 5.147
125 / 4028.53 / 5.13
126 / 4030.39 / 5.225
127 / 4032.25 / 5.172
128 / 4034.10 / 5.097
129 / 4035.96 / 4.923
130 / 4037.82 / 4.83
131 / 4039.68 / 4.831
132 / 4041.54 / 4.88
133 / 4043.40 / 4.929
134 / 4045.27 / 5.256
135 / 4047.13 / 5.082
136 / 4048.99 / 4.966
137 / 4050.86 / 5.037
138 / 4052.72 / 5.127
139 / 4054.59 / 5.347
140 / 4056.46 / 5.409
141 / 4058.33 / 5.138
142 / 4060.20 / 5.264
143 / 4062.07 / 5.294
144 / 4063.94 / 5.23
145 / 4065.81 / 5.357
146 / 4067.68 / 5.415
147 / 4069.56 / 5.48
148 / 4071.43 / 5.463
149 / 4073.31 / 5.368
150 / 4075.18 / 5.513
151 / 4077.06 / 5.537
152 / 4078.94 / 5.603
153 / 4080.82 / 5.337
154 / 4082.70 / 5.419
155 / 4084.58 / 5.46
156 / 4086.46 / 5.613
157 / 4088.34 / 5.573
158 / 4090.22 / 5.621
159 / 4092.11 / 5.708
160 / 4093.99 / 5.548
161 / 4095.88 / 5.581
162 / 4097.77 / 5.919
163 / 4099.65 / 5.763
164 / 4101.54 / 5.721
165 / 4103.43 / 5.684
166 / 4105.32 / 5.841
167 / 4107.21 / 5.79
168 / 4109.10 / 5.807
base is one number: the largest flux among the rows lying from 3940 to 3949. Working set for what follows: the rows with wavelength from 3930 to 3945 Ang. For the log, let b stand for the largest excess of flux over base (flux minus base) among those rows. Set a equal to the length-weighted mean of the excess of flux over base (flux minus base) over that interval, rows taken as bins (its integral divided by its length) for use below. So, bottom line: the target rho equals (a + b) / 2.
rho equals -0.1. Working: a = -0.2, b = 0.0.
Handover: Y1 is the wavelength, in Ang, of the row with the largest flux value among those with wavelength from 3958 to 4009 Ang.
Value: 3958.65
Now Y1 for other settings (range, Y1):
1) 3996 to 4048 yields 4006.33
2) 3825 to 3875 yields 3856.09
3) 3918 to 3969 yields 3958.65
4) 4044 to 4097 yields 4092.11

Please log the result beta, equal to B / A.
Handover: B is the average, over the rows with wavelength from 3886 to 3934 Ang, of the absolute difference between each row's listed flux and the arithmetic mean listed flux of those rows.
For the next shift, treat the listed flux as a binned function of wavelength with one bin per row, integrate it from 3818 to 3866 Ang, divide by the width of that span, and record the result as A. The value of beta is 0.0196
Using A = 6.2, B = 0.12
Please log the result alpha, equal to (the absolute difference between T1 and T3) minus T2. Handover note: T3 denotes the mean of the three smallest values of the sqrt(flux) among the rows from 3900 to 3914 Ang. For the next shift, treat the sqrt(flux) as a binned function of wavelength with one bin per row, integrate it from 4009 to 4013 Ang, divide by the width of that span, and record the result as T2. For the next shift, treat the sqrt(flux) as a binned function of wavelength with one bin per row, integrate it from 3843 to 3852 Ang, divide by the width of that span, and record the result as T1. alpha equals -2.15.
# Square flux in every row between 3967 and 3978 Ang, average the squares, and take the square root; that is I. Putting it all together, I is 5.84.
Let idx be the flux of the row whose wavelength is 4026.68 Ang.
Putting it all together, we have 5.147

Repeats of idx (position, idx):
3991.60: 5.126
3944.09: 5.63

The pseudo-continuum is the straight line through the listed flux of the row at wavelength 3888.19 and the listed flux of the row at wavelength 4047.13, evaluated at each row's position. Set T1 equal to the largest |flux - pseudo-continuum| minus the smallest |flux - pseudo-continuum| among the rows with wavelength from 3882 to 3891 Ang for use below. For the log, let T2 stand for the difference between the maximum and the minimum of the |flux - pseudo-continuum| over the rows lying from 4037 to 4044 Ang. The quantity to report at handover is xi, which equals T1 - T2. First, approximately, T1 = 0.40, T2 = 0.14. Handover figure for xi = 0.3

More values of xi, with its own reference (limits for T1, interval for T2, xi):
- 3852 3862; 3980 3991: -0.1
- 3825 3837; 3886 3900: 0.1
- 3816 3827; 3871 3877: 0.3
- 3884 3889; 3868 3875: 0.0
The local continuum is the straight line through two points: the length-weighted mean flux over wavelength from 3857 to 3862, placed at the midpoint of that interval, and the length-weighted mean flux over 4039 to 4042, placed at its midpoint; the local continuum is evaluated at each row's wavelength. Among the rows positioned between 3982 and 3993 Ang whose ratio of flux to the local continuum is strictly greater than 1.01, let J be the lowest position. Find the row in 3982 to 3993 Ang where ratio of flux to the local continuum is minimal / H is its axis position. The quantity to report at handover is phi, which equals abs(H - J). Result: 5.5 Ang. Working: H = 3991.60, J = 3986.09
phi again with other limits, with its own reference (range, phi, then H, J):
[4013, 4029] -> 3.7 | 4015.57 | 4019.27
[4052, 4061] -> 0.0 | 4052.72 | 4052.72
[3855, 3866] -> 1.8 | 3857.87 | 3856.09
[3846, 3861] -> 7.1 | 3848.99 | 3856.09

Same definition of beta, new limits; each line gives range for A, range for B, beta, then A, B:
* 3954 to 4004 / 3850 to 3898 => 0.0373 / 5.5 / 0.21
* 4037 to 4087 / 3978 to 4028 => 0.0271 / 5.3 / 0.14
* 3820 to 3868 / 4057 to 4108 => 0.0253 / 6.2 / 0.16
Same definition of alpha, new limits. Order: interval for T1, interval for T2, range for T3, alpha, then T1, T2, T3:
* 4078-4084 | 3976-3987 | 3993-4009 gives -2.21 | 2.33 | 2.34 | 2.212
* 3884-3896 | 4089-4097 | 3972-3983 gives -2.25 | 2.46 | 2.37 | 2.337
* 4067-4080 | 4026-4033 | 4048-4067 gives -2.18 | 2.34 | 2.27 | 2.246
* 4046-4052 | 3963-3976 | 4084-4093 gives -2.32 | 2.25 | 2.43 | 2.356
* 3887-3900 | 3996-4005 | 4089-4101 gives -2.15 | 2.45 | 2.24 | 2.363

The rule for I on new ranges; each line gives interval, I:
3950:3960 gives 5.91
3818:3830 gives 5.94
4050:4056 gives 5.17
